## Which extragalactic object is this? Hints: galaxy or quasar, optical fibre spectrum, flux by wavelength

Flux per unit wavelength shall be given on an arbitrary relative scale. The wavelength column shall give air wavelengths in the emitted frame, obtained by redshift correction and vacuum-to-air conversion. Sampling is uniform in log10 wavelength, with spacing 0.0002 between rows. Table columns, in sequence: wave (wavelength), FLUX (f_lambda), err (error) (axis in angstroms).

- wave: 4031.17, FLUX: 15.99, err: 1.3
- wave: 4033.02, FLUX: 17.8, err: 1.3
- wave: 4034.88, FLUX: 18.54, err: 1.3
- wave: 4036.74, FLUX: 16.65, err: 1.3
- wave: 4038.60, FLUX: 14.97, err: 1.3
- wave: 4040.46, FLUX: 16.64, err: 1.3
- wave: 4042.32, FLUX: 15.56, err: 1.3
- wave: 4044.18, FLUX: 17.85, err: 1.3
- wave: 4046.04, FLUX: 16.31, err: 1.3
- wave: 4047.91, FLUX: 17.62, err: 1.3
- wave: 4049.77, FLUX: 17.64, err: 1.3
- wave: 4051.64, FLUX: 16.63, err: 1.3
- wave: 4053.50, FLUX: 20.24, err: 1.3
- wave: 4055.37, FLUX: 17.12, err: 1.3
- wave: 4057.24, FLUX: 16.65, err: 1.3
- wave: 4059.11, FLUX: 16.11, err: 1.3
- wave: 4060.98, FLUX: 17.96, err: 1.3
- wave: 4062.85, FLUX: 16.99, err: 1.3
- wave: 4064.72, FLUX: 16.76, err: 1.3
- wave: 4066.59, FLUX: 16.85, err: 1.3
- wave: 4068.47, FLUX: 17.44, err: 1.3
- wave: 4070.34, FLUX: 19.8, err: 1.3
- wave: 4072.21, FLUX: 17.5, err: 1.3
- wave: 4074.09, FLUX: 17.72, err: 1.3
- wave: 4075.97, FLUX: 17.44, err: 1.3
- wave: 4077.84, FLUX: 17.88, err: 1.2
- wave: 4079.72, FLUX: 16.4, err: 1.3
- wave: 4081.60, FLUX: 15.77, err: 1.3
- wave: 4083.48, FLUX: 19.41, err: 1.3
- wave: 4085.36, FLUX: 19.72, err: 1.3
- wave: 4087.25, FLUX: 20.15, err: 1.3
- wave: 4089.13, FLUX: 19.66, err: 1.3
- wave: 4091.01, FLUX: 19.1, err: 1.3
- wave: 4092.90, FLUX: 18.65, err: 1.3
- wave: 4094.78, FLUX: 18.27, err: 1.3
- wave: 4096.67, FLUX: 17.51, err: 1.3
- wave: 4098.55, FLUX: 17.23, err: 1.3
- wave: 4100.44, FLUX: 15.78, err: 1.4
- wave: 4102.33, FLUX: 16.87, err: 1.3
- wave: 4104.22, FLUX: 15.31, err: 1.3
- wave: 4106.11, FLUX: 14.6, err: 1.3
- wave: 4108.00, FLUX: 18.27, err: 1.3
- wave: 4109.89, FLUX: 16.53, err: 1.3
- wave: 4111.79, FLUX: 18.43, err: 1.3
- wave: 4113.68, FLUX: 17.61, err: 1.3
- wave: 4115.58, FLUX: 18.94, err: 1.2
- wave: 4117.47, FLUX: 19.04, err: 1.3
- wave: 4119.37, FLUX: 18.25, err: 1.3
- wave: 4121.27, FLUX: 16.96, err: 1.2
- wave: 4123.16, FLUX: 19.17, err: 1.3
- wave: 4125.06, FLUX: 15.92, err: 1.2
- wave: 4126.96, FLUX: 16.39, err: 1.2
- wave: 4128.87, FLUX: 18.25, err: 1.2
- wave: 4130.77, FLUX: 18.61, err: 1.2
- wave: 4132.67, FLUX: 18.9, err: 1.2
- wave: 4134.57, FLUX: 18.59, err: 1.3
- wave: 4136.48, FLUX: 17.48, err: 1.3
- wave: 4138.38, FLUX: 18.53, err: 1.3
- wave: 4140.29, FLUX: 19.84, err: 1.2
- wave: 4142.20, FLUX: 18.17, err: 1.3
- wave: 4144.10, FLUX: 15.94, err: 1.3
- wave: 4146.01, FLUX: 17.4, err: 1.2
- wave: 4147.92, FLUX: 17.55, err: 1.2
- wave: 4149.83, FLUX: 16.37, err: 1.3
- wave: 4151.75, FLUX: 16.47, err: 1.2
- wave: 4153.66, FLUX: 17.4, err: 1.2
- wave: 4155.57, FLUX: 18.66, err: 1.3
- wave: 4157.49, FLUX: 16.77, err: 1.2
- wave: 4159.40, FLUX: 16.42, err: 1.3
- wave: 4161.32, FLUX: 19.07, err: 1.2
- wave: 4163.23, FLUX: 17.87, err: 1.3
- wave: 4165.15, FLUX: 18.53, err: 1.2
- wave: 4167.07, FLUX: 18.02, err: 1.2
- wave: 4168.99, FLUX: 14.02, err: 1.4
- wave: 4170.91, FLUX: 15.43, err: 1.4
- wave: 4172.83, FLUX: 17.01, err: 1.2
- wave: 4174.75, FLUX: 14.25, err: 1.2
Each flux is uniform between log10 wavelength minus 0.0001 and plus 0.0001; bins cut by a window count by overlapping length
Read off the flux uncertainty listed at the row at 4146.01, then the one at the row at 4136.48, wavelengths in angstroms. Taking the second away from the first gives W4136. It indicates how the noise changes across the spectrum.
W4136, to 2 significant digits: -0.10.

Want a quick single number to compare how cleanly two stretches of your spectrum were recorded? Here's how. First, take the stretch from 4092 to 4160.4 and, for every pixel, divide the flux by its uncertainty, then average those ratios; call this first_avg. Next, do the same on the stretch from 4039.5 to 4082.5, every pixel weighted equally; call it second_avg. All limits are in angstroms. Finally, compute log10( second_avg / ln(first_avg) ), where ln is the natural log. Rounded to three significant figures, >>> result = 0.705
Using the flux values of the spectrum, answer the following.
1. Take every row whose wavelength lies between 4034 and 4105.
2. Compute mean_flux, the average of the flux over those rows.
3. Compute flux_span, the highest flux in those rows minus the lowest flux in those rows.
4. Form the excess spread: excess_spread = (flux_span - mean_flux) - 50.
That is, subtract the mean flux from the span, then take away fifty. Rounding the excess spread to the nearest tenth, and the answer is -62.2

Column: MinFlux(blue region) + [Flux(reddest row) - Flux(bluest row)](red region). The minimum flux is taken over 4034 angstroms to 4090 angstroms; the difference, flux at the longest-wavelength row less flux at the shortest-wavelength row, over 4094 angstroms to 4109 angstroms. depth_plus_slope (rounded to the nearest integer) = 15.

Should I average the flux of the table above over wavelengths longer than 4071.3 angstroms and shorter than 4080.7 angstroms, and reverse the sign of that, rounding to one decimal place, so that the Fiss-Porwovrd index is -17.4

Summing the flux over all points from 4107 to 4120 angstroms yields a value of 127.1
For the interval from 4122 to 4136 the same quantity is 125.8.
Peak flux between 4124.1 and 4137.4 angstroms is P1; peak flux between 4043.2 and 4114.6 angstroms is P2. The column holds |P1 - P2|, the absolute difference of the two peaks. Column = 1.3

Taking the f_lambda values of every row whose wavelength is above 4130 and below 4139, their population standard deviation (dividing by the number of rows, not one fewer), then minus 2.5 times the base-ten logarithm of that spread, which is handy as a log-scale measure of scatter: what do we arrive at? 0.8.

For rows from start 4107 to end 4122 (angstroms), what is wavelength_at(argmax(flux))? 4117.47 angstroms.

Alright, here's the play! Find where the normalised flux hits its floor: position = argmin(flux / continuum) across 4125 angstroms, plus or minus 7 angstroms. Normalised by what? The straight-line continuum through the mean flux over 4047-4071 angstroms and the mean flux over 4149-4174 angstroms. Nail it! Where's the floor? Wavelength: 4125.06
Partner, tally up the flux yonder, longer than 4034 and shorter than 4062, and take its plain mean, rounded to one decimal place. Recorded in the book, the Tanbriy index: 17.1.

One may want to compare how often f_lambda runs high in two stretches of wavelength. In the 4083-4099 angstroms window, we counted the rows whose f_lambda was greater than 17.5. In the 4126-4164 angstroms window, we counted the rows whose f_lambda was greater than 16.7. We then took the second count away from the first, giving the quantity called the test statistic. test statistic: -7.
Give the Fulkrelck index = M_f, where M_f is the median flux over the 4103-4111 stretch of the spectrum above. 15.9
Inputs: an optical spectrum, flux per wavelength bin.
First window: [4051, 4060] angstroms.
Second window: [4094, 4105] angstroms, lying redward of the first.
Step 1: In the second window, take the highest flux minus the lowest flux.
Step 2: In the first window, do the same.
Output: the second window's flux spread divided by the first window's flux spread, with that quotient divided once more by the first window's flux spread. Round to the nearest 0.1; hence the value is 0.2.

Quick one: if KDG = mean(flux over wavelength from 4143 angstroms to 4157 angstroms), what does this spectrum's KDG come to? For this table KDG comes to 17.1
